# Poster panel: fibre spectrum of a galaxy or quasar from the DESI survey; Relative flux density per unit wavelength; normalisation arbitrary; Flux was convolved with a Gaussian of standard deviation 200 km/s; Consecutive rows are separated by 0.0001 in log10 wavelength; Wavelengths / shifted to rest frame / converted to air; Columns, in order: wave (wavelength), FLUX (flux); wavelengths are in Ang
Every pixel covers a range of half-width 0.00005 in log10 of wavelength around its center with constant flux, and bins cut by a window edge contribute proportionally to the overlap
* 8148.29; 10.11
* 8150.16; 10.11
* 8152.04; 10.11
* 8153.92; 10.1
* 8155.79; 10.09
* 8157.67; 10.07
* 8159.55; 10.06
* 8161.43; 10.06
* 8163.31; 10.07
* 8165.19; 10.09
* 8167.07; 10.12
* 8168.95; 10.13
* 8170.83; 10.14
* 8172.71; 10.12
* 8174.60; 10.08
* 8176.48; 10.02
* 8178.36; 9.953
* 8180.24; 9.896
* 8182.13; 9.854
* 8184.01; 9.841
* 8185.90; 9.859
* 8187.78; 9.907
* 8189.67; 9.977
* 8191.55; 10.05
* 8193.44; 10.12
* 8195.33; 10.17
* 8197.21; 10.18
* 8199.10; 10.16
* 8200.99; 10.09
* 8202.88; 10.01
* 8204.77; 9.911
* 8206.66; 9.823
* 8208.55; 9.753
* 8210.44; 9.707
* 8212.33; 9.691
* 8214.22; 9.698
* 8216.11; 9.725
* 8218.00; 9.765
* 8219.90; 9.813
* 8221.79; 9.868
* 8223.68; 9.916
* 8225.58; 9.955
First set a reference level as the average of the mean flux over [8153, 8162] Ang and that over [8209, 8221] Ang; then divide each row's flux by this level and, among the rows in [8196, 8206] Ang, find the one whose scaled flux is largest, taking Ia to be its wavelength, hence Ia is 8197.21 Ang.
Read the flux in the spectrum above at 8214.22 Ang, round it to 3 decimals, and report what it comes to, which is 9.698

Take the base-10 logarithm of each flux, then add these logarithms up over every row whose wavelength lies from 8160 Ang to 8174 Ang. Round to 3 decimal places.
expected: 7.032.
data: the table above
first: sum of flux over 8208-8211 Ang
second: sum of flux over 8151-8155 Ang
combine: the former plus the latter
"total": 39.7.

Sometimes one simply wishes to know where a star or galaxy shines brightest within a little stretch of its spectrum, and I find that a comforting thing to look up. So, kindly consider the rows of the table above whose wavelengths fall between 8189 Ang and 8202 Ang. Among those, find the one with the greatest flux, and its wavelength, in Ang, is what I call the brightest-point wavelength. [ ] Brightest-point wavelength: 8197.21 Ang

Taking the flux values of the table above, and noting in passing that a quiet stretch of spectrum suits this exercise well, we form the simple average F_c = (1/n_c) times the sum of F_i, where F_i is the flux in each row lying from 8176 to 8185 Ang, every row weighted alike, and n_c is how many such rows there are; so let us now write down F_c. 9.91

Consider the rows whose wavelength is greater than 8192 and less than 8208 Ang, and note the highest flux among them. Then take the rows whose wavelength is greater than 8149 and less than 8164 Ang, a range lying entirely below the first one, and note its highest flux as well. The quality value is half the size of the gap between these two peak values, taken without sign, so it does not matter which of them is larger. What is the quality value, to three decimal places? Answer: 0.035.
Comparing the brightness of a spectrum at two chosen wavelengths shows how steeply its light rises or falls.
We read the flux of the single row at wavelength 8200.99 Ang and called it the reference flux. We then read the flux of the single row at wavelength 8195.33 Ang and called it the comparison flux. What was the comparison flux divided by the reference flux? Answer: 1.01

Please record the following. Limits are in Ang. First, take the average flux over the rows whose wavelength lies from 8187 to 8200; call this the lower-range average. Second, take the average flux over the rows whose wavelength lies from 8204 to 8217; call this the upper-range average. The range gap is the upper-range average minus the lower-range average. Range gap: -0.32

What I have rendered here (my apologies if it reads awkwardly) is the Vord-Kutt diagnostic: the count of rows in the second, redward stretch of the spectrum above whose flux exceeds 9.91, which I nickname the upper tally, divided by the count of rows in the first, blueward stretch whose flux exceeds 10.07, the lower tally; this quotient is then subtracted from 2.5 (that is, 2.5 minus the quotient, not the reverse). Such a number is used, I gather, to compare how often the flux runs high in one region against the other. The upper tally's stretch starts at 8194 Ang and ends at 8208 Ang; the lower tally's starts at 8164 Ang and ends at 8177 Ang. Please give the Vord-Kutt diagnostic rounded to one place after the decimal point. 1.5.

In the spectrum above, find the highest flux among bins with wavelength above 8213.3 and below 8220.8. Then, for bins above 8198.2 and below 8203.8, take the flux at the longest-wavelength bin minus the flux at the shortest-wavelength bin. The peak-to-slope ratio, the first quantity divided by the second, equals -65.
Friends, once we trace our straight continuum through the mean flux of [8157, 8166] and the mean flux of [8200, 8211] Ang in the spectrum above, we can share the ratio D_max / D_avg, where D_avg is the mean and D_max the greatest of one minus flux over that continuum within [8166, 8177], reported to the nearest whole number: 0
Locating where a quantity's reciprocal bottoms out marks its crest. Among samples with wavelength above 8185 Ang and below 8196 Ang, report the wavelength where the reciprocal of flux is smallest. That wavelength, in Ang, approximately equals 8195.33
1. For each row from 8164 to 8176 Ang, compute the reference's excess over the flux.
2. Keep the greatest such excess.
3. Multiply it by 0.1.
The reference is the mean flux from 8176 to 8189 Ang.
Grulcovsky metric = -0.018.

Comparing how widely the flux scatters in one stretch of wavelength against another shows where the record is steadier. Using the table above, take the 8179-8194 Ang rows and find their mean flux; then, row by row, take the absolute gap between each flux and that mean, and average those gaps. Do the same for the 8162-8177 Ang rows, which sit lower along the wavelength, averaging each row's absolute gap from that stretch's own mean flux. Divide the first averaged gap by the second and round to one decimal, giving 2.7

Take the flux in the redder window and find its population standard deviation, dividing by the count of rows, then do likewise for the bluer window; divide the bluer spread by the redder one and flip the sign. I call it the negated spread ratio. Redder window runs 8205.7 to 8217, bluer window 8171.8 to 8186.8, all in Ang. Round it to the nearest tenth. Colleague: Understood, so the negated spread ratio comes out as -2.3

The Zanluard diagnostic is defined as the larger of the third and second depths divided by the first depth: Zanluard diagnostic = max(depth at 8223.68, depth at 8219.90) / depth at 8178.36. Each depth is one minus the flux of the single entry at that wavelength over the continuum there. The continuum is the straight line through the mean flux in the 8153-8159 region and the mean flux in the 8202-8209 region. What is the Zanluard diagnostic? 0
